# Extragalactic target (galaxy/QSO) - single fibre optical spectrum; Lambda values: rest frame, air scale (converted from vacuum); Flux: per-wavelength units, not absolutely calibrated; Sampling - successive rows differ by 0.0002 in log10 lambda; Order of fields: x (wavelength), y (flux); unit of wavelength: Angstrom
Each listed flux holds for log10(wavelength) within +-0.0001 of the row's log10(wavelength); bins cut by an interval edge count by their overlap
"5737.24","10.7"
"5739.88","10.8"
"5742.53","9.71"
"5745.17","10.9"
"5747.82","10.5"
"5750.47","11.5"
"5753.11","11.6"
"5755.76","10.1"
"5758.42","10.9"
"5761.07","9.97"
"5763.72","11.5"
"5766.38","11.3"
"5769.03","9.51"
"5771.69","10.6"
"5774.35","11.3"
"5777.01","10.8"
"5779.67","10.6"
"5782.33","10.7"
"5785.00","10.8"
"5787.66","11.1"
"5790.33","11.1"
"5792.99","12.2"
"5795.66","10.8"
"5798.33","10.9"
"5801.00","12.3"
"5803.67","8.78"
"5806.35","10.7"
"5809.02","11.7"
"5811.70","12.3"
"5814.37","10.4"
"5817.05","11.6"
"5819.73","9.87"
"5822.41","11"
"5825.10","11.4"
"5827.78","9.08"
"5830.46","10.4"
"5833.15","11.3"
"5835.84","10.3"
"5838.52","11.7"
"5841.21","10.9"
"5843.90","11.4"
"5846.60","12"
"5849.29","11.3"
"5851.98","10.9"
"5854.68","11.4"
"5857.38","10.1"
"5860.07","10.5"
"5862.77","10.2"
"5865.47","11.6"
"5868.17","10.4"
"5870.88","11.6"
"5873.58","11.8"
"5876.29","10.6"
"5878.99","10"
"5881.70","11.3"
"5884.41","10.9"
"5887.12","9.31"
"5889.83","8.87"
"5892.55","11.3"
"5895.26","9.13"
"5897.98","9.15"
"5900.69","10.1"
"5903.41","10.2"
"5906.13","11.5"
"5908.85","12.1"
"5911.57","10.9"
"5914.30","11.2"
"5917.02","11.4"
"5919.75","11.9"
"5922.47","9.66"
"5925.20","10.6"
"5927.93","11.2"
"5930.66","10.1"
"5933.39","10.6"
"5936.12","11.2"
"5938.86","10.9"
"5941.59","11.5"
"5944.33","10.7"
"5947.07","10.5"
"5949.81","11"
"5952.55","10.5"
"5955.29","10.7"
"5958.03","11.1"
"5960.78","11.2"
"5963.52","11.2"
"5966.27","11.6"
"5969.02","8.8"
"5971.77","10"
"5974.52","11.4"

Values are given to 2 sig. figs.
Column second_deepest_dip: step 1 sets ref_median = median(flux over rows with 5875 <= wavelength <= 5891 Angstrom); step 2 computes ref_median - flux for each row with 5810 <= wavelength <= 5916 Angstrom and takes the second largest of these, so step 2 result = 1.2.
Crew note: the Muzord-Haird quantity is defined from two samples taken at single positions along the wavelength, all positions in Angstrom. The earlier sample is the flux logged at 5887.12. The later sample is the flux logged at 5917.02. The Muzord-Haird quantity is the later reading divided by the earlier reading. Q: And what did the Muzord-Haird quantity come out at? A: 1.22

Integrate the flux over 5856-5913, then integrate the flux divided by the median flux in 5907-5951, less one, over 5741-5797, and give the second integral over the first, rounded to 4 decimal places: -0.0010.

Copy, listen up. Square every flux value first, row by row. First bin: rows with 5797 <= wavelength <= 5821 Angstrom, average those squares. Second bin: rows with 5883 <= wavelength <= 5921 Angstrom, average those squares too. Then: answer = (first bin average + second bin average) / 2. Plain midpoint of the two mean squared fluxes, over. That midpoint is 117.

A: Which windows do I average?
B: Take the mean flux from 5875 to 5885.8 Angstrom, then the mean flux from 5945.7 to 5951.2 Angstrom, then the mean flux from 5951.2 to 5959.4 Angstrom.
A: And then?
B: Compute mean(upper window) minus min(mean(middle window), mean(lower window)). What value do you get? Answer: 0.1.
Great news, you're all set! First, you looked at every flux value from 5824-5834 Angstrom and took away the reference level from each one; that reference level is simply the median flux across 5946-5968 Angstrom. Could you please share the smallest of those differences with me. -2.0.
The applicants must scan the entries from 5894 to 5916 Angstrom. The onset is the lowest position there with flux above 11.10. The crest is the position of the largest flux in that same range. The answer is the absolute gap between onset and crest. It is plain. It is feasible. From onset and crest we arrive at 2.7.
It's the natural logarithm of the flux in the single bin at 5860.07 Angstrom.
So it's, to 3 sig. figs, 2.35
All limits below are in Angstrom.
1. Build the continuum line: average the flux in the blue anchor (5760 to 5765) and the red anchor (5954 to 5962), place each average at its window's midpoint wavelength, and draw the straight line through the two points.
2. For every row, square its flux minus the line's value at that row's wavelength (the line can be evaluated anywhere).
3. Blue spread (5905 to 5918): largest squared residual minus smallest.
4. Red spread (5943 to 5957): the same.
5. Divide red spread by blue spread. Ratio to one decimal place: 0.2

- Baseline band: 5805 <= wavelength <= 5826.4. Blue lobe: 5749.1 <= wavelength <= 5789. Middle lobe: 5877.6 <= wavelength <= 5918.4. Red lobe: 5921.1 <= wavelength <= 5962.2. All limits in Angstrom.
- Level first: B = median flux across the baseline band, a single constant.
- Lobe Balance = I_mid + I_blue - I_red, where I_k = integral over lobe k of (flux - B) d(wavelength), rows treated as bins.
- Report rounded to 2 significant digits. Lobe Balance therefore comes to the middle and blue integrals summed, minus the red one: -26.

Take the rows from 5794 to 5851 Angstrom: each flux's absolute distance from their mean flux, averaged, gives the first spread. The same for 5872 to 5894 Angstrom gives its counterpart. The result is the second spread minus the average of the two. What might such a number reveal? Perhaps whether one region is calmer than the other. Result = 0.064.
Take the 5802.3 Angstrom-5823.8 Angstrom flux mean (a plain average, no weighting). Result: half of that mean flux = 5.40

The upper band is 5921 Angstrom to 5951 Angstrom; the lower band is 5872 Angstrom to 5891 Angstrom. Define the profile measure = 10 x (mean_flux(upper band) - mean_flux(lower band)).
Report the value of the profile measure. 3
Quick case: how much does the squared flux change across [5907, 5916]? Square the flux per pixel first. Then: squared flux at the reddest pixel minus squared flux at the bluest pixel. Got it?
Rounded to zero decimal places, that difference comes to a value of -21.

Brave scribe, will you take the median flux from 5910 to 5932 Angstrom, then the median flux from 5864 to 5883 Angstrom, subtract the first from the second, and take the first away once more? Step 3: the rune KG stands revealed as -10.8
